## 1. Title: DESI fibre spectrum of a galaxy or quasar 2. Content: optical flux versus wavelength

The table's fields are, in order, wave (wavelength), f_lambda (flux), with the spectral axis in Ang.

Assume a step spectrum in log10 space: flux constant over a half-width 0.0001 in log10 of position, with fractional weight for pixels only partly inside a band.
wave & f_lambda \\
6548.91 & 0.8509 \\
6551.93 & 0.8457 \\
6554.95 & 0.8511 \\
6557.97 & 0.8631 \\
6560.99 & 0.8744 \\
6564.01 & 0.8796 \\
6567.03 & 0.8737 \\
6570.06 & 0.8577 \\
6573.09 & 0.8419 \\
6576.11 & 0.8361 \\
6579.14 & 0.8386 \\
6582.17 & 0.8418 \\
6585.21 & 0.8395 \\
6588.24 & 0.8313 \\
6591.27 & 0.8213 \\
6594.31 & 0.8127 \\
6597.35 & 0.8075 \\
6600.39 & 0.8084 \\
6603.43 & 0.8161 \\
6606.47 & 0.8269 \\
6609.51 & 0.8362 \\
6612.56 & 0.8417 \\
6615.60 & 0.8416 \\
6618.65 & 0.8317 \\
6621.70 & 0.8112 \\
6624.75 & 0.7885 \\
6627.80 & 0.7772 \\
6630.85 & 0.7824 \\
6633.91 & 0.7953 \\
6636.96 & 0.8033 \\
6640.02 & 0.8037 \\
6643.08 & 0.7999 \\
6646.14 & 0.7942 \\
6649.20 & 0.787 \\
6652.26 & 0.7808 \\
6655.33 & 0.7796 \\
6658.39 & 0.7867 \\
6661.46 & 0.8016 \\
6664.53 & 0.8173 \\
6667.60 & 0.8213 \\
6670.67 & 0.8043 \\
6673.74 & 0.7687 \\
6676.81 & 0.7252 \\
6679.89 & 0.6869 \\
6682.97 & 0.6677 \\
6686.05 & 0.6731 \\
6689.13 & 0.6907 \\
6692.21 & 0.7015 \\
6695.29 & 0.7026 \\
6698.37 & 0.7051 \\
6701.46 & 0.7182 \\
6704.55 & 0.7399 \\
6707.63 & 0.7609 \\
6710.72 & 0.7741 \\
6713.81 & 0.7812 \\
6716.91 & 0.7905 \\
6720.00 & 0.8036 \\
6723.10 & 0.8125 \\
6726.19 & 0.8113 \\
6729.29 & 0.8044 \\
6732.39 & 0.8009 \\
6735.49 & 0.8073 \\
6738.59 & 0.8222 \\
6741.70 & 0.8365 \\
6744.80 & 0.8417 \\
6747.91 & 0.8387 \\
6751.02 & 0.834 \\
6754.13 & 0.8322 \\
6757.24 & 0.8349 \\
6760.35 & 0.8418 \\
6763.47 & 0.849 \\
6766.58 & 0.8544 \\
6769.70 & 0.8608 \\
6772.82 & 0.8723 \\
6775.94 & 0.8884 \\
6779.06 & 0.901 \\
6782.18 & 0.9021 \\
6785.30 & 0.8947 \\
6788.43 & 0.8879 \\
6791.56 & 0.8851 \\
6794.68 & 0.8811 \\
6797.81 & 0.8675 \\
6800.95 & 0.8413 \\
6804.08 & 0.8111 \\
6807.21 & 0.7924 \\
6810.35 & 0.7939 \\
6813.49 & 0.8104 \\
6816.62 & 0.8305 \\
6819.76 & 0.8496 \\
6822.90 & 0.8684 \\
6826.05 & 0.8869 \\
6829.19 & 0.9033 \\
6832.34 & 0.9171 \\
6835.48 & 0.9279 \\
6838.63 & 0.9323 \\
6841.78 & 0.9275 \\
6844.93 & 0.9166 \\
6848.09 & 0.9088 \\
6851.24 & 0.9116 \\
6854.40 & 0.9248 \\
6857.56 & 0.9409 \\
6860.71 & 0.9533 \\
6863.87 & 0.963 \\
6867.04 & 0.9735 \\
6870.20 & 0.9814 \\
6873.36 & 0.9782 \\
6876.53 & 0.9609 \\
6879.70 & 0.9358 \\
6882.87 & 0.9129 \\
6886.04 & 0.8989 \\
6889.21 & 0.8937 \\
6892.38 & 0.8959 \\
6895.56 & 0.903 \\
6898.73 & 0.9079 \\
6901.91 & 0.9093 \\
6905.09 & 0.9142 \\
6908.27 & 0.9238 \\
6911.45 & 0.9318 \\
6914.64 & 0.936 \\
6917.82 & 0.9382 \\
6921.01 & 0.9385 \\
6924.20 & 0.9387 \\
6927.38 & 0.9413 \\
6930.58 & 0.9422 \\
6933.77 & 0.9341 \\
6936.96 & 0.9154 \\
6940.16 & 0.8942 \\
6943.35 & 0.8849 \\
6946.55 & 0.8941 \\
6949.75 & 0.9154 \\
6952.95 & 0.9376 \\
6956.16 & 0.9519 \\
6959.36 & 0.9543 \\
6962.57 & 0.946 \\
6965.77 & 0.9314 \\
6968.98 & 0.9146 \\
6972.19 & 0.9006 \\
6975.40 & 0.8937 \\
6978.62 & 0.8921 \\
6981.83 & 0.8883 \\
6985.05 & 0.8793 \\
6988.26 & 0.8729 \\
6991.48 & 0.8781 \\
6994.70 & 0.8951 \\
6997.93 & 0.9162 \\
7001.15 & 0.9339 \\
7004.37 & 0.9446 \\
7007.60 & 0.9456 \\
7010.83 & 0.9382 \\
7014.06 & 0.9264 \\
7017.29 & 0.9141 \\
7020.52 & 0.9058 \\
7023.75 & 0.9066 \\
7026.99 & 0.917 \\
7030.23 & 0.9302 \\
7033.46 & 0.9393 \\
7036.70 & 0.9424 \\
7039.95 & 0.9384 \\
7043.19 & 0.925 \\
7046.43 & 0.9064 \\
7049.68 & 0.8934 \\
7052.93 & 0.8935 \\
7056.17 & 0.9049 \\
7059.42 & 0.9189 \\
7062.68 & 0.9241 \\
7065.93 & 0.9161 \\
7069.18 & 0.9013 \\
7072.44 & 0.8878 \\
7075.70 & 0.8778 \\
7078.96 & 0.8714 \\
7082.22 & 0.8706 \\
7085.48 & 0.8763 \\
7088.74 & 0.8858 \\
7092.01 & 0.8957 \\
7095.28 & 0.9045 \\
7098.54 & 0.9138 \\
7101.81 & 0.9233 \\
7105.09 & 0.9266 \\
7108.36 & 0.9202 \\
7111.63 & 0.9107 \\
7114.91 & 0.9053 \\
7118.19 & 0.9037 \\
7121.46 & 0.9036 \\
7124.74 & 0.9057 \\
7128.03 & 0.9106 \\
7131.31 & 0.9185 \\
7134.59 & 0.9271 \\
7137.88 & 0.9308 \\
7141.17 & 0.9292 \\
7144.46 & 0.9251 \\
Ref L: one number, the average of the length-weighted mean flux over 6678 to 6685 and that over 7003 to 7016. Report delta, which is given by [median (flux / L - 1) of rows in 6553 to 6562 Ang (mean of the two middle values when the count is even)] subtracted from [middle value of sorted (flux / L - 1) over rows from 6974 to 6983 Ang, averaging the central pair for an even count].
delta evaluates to 0.036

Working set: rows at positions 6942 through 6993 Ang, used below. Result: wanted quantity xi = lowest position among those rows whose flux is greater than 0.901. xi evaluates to 6949.75 Ang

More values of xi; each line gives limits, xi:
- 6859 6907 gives 6860.71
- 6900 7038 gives 6901.91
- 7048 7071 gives 7056.17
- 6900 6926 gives 6901.91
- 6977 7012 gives 6997.93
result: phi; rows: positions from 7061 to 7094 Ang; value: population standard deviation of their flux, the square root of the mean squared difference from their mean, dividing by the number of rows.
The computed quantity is 0.018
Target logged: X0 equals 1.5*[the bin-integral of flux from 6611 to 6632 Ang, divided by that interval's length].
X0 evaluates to 1.22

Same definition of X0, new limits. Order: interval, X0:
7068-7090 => 1.32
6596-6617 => 1.24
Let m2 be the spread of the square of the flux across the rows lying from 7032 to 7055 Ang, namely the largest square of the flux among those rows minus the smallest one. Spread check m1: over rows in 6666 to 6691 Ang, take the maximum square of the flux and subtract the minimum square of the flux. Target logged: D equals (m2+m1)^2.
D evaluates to 0.102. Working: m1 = 0.23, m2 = 0.090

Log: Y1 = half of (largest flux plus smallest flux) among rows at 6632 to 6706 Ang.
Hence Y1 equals 0.74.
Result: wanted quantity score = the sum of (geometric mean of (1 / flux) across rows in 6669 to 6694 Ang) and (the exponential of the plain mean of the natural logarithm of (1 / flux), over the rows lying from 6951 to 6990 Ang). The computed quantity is 2.50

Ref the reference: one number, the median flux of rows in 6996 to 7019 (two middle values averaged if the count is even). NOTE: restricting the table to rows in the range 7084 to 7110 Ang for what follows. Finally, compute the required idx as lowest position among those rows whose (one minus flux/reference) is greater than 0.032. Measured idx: 7085.48 Ang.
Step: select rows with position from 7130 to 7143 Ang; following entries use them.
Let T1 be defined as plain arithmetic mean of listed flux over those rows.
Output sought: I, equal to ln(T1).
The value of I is -0.076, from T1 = 0.93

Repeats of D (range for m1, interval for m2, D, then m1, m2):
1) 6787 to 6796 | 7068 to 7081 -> 0.004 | 0.01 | 0.053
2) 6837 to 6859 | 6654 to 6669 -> 0.016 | 0.06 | 0.067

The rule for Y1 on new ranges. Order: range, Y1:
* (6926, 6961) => 0.92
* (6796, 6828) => 0.84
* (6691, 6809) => 0.80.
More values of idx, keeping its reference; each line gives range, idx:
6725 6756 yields 6726.19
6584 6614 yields 6585.21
